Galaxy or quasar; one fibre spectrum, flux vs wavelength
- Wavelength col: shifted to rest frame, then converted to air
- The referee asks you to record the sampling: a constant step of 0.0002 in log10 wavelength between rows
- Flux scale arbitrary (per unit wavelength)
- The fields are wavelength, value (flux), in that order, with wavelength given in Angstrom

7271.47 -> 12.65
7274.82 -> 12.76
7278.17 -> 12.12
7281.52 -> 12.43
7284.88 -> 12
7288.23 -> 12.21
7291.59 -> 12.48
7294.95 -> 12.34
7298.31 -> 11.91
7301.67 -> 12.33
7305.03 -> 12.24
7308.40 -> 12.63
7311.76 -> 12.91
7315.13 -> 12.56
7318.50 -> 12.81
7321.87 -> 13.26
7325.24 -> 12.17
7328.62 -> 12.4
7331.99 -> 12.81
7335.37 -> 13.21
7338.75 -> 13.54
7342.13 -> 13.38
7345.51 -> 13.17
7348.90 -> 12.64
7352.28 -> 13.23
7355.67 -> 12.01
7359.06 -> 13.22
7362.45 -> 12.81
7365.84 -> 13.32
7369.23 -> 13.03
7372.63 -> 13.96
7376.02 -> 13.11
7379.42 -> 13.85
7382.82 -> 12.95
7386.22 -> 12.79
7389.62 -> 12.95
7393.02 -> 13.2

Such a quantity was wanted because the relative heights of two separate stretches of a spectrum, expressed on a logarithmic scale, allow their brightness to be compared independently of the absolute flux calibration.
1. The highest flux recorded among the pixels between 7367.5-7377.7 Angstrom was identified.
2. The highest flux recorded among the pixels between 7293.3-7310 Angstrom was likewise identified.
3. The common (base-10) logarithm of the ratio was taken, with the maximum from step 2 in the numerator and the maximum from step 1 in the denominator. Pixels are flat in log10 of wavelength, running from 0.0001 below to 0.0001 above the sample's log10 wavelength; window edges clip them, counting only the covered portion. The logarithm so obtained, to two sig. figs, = -0.043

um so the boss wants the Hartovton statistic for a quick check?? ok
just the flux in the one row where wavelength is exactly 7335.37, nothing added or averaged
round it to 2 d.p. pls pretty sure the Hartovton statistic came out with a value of 13.21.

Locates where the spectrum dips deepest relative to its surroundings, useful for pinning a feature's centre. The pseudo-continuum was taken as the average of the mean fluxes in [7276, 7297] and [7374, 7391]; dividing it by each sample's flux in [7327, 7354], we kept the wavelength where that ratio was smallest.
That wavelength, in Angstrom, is 7338.75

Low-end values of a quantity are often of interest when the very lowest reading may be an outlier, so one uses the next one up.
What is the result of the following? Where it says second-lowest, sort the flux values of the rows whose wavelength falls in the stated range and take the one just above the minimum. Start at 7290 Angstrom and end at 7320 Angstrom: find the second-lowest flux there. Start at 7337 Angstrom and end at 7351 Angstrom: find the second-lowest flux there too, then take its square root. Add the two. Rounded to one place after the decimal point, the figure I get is 15.9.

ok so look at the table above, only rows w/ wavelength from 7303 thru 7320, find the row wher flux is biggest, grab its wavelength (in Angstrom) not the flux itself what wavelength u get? 7311.76 Angstrom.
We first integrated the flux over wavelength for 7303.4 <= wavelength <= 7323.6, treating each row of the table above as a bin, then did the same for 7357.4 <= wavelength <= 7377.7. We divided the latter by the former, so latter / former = 1.05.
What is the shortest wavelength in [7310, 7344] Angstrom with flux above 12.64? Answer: 7311.76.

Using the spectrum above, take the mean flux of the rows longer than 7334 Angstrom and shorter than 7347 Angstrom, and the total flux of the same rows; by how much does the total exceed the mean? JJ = 40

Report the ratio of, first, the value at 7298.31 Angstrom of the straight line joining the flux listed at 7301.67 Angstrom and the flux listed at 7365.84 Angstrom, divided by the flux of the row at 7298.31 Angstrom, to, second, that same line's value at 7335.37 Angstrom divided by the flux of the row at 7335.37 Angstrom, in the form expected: 1.06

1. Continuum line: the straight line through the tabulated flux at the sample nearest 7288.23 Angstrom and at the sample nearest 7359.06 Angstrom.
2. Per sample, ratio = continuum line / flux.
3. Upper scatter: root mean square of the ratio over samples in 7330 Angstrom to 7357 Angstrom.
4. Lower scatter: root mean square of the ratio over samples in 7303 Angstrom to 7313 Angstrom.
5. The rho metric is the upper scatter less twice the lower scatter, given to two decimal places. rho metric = -0.98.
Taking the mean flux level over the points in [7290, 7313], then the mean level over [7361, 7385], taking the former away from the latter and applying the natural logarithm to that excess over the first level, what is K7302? -0.12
